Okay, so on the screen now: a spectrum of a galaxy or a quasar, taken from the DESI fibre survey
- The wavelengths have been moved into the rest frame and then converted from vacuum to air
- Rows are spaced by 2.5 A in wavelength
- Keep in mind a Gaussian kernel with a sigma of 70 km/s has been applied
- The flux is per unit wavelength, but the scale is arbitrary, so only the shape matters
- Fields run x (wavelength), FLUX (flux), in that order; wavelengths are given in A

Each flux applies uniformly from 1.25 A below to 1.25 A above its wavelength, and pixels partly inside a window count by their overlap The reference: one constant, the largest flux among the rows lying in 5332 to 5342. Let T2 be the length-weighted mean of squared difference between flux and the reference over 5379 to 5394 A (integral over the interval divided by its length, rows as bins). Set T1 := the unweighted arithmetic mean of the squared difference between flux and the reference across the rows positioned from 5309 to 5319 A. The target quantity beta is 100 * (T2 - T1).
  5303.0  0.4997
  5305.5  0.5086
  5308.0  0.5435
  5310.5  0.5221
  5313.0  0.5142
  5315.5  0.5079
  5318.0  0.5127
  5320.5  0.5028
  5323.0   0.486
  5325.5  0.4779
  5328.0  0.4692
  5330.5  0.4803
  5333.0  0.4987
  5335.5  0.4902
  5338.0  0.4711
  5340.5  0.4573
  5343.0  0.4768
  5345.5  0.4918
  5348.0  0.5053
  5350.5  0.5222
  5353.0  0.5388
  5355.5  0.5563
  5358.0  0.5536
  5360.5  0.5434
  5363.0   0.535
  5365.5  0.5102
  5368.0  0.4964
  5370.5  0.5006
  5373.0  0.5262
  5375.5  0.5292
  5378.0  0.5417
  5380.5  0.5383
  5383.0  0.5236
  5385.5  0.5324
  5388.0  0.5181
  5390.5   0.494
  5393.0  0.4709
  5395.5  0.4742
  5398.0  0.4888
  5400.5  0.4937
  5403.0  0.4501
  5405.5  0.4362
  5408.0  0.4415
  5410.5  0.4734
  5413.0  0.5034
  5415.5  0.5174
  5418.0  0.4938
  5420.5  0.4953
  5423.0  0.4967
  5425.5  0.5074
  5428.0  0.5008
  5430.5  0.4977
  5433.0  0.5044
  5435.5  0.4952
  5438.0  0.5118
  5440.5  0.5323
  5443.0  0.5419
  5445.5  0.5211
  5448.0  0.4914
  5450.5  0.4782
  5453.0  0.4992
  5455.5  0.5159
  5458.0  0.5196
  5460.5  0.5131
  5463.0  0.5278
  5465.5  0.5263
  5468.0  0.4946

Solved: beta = 0.050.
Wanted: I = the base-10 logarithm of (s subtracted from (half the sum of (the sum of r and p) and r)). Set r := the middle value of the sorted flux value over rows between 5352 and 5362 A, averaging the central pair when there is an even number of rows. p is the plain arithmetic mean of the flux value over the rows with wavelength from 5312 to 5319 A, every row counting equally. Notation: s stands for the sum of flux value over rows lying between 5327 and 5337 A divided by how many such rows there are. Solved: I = -0.50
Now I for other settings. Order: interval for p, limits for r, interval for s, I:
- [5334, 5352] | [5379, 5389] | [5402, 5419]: -0.53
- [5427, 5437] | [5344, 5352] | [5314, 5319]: -0.61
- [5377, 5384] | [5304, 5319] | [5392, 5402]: -0.52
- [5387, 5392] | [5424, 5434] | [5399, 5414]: -0.54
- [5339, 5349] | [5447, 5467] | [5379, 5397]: -0.60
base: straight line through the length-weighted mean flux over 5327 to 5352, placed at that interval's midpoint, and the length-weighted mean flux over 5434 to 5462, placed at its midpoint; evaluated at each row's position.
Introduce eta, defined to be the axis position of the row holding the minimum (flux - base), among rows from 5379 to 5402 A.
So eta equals 5393.0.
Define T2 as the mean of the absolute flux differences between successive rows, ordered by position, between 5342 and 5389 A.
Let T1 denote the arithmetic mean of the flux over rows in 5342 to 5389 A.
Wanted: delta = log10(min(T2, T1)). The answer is -1.901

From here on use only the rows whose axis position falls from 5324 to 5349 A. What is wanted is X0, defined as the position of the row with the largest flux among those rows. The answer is 5348.0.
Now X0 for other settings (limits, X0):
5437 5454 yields 5443.0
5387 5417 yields 5388.0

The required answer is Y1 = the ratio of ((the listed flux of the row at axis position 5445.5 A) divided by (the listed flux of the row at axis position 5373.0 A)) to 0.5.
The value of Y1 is 1.98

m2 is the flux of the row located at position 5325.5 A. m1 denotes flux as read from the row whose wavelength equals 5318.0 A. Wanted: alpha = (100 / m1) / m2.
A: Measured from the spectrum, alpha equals 408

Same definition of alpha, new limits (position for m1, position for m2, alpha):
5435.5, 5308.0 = 372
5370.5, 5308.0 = 368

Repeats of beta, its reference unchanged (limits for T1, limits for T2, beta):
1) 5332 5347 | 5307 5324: -0.007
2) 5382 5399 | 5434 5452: 0.006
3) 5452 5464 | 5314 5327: -0.016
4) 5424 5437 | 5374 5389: 0.106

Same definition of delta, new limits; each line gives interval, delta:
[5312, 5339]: -1.952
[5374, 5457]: -1.830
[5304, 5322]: -1.848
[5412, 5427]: -1.990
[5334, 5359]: -1.825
